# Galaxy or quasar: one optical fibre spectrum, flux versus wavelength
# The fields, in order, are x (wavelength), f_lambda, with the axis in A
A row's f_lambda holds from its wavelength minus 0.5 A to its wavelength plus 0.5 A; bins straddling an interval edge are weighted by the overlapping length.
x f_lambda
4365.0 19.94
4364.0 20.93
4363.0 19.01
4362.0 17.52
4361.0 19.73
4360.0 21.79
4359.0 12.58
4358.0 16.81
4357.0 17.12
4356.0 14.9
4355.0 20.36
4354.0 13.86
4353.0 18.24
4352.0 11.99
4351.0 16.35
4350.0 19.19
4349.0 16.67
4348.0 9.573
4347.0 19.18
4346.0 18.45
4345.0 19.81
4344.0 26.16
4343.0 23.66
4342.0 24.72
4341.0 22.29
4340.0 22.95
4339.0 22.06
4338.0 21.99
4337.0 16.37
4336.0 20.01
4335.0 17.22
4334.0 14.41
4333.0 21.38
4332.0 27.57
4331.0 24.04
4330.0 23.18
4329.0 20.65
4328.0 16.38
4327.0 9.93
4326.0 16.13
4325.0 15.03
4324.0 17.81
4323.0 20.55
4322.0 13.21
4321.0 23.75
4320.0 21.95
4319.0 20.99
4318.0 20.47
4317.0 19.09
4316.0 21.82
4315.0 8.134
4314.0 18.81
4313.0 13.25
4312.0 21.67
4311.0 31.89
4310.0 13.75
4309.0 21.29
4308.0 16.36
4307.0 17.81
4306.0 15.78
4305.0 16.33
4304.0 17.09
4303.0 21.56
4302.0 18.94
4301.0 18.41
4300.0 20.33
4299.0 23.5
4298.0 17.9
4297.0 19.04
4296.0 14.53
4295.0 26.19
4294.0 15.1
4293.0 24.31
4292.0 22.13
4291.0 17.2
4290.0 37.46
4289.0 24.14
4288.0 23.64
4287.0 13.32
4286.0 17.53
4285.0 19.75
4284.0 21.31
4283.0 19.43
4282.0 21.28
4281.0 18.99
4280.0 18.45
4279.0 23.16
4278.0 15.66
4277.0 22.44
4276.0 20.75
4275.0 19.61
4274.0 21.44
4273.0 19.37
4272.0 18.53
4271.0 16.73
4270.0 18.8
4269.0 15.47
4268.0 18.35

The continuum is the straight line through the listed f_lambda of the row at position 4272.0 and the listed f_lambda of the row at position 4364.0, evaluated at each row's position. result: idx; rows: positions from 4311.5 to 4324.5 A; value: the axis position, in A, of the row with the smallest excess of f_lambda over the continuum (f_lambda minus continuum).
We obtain 4315.0 A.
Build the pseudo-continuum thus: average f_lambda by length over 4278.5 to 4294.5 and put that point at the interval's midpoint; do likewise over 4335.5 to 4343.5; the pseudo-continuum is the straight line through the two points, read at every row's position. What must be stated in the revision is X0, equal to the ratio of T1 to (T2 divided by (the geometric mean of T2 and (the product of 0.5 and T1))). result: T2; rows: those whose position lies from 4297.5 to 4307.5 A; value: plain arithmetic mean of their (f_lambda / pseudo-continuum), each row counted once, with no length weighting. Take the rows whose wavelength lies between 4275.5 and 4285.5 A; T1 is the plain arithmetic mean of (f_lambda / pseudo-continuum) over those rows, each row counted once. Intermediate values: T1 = 0.96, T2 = 0.882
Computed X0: 0.71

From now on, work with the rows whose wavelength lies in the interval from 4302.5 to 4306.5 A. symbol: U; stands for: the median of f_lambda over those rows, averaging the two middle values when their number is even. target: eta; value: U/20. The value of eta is 0.84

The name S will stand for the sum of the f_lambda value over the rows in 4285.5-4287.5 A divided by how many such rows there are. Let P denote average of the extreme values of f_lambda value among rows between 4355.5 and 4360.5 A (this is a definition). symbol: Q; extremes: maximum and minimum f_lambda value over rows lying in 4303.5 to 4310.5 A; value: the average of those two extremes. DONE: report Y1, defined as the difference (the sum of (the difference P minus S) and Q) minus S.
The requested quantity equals 4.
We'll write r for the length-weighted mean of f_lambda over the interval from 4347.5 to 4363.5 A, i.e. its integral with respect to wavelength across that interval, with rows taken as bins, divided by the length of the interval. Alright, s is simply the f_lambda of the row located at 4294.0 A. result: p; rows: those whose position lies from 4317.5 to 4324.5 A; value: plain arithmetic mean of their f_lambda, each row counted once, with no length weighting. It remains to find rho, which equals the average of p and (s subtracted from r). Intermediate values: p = 19.8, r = 16.6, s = 15.1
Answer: 10.7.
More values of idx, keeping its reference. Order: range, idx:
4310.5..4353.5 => 4315.0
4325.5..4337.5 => 4327.0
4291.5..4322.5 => 4315.0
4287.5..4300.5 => 4296.0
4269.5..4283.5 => 4278.0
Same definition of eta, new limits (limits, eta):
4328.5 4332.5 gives 1.18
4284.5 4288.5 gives 0.93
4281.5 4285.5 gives 1.03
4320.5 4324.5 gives 0.96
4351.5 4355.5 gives 0.80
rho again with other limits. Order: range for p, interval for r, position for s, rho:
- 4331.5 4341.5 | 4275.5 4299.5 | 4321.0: 8.8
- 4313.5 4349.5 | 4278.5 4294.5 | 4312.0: 9.4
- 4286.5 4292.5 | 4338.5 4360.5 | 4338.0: 9.8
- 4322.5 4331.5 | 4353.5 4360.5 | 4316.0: 6.6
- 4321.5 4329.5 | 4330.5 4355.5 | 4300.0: 7.7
